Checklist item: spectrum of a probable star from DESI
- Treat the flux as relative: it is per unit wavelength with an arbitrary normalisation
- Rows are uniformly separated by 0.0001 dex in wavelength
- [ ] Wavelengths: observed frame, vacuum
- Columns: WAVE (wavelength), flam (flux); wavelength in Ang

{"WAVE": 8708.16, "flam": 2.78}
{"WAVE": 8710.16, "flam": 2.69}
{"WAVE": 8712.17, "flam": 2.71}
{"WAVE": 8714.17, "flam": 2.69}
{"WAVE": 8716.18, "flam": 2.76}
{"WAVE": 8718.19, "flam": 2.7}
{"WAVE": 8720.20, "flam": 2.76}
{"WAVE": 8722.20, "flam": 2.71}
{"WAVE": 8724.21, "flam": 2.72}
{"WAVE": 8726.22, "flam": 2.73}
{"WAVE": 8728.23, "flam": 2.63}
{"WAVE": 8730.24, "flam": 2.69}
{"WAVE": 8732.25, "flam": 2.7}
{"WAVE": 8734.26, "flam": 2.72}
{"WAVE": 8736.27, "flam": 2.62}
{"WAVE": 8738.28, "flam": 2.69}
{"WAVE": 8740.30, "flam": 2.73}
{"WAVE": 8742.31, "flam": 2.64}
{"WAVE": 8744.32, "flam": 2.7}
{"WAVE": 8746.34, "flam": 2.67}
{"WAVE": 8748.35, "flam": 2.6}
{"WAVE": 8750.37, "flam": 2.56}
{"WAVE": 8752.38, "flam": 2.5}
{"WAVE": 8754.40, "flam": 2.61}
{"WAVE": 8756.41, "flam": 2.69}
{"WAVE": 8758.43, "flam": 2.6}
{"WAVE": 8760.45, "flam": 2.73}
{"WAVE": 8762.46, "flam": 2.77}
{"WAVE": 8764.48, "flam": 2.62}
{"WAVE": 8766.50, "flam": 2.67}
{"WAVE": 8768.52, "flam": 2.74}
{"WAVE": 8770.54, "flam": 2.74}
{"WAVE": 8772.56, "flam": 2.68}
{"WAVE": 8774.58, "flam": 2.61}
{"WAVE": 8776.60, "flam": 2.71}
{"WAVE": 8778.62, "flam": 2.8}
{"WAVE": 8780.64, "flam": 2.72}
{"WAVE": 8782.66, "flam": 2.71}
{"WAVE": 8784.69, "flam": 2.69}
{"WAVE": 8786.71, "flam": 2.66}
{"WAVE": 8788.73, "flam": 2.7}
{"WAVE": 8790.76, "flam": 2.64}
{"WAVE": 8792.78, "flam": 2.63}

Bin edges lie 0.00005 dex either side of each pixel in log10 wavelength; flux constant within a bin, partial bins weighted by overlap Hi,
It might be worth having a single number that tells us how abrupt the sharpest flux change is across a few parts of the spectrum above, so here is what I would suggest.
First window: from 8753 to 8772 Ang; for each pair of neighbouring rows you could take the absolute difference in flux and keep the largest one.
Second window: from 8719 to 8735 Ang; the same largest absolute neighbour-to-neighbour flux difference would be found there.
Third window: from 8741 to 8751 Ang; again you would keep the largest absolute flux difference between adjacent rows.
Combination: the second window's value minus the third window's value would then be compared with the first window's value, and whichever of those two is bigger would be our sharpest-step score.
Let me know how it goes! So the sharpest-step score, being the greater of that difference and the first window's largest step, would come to 0.150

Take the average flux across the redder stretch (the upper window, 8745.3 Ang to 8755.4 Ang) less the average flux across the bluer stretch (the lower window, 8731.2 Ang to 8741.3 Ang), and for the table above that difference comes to -0.10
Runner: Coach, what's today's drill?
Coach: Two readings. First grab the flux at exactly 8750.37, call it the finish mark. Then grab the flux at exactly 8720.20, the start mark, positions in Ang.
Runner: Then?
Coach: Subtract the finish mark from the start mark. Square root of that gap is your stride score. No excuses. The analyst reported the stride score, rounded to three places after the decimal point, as 0.447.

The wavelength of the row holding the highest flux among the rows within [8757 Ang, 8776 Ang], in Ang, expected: 8762.46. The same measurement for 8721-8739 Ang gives 8726.22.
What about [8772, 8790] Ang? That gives 8778.62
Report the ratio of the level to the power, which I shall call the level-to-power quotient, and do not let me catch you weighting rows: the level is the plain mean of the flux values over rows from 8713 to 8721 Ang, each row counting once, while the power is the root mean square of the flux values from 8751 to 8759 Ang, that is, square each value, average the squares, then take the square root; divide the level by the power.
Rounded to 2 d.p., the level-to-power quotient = 1.05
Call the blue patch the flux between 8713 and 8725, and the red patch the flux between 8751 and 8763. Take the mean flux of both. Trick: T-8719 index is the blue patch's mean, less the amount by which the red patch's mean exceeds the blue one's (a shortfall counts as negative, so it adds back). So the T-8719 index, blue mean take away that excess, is 2.80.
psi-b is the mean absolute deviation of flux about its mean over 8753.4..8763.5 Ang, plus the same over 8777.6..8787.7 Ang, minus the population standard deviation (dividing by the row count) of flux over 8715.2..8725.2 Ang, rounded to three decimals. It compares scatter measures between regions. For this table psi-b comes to 0.070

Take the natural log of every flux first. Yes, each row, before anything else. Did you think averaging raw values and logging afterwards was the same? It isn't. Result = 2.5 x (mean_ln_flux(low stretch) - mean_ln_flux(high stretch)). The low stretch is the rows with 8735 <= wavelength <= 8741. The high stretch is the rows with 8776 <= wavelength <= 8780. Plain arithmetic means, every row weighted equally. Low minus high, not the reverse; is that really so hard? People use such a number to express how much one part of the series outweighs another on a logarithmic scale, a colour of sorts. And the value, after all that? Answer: -0.07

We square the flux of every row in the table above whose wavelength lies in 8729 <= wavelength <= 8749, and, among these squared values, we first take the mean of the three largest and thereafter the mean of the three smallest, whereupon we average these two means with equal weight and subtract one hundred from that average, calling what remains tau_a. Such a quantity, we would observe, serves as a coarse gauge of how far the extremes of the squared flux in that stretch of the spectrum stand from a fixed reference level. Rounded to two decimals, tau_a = -92.88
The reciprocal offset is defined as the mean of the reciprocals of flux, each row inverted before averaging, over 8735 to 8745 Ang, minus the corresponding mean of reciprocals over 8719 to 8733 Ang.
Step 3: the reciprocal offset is 0.004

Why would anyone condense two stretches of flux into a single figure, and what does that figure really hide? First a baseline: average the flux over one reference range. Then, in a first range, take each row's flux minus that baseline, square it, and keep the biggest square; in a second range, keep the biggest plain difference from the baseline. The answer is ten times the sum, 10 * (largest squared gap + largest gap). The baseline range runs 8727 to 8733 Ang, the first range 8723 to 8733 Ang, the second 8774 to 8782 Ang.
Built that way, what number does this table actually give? 1.3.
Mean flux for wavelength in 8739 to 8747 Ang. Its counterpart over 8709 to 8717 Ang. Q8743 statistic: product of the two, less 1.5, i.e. 5.78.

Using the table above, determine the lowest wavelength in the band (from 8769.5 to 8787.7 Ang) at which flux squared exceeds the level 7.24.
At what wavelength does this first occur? 8770.54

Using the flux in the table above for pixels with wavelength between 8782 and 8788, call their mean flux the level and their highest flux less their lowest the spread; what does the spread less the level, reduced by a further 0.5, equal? -3.14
